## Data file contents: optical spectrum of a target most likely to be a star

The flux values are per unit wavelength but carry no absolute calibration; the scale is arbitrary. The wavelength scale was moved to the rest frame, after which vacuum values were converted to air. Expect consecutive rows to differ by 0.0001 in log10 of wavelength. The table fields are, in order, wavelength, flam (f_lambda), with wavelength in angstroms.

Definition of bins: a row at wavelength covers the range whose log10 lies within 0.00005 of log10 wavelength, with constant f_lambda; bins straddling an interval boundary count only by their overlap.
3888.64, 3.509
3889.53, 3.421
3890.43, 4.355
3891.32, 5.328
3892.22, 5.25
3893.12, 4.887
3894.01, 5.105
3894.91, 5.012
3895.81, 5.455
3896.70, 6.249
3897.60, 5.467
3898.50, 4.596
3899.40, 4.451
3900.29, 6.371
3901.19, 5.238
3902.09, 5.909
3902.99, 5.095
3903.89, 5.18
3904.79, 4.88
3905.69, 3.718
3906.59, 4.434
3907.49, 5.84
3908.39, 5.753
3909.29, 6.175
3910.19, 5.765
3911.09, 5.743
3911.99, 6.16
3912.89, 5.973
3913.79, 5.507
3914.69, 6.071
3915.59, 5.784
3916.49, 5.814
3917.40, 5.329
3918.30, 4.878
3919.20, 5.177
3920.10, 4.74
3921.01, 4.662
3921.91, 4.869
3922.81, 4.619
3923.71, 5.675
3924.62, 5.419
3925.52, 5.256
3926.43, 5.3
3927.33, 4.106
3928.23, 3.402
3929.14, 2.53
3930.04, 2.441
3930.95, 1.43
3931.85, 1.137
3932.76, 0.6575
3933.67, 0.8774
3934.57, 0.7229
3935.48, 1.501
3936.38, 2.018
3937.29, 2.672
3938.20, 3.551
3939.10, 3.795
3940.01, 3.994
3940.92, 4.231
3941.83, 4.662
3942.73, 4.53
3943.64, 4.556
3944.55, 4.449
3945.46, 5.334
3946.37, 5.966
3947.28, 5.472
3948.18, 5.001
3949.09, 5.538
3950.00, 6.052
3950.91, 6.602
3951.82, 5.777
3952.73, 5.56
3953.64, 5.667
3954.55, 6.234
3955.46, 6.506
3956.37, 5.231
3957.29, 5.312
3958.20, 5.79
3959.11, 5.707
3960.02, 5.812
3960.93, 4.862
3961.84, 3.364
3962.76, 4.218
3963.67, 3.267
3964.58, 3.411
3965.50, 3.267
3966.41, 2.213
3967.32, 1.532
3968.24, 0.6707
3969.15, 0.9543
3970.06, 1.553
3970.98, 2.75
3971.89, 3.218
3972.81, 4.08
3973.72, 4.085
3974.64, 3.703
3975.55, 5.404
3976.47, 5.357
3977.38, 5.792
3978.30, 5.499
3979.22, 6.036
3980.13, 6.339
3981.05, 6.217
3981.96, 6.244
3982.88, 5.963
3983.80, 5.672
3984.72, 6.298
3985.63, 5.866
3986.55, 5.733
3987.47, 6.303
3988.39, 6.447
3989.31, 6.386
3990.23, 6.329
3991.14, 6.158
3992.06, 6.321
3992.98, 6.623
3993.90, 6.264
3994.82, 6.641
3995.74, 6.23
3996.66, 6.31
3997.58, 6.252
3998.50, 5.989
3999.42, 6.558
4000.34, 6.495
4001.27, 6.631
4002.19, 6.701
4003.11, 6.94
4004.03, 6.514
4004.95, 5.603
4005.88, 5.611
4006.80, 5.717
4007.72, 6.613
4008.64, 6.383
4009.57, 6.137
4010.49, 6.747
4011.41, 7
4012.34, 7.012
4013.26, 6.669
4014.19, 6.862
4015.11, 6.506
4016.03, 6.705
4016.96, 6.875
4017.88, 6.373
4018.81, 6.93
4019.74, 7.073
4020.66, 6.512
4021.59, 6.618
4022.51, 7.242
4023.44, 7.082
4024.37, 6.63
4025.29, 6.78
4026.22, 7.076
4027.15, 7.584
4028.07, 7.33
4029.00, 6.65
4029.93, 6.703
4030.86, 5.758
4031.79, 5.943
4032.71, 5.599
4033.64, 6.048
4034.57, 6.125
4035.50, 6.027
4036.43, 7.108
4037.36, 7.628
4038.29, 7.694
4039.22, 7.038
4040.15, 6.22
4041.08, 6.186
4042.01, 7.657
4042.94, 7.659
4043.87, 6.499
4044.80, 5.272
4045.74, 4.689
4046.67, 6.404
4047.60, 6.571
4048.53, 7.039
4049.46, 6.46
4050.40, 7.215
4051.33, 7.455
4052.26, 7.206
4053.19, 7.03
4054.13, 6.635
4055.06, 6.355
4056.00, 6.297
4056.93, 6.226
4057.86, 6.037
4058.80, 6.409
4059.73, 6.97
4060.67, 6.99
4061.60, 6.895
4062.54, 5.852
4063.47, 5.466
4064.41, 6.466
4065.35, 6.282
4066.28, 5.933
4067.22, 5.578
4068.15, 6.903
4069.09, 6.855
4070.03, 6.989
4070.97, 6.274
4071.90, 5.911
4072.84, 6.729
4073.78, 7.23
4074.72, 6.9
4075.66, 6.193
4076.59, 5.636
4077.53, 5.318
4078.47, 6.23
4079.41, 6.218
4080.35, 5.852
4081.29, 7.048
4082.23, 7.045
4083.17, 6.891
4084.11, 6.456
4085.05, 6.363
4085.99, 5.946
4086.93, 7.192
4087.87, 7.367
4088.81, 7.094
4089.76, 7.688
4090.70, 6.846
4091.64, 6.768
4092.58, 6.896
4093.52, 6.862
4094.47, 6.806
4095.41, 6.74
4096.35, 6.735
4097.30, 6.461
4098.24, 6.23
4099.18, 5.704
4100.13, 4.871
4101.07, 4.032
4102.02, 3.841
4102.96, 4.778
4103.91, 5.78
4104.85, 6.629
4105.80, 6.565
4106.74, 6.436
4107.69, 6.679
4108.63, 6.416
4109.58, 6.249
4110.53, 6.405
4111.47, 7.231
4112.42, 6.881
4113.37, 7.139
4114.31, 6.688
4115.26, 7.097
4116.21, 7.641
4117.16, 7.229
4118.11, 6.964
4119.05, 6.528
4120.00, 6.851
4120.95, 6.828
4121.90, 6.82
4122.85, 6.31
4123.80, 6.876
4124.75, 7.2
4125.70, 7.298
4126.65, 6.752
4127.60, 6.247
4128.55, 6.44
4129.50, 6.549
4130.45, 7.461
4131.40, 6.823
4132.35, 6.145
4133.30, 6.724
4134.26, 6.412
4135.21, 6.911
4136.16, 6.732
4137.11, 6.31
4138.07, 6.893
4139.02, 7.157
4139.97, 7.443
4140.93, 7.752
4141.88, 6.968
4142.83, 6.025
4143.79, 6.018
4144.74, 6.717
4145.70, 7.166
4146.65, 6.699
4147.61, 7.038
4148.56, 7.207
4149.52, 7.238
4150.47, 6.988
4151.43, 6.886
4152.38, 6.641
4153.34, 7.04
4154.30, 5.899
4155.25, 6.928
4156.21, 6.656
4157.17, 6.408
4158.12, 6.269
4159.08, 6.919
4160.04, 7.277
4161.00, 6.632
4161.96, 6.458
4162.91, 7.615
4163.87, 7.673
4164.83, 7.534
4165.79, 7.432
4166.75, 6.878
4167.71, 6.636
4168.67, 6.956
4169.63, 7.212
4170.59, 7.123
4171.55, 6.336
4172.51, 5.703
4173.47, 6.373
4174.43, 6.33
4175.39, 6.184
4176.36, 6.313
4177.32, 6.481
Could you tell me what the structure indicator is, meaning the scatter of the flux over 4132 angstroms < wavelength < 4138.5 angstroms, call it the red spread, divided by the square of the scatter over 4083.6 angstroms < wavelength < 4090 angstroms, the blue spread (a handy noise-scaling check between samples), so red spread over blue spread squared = 0.8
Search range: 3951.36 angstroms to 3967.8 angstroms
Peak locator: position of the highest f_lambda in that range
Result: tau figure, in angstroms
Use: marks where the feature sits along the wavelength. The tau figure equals 3955.46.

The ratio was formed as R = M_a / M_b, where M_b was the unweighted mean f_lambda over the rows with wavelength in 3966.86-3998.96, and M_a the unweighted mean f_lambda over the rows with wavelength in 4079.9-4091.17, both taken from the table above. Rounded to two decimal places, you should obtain 1.32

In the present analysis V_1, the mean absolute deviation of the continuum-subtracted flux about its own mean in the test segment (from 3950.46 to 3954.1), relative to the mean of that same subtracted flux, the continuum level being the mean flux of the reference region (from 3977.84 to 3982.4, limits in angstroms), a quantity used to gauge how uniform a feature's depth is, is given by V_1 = -2.1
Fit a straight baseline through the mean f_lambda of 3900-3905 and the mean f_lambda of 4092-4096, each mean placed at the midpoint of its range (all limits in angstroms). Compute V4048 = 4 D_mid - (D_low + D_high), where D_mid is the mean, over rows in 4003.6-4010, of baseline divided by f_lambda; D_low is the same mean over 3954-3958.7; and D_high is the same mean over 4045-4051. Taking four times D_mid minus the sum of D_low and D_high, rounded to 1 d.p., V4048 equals 2.0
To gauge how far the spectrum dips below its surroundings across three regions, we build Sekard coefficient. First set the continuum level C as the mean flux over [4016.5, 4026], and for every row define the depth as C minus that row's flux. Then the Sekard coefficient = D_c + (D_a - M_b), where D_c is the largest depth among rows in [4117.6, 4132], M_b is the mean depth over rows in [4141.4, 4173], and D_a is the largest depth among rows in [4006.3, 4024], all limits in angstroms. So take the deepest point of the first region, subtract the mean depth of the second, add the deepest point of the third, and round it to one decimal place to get 1.7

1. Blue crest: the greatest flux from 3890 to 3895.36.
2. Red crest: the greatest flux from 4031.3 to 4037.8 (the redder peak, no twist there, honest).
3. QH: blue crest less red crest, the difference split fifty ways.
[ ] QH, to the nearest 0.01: -0.05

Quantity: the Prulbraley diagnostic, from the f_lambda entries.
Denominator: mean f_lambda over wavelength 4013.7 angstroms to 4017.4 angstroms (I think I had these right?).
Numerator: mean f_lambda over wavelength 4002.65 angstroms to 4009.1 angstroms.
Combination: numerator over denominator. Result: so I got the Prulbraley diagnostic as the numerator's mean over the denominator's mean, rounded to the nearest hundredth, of 0.92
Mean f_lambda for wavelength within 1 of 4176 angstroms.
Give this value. 6.25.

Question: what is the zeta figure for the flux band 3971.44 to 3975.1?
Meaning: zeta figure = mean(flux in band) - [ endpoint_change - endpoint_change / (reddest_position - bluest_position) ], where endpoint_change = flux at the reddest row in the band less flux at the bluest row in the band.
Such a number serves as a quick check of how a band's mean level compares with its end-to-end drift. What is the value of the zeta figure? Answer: 3.5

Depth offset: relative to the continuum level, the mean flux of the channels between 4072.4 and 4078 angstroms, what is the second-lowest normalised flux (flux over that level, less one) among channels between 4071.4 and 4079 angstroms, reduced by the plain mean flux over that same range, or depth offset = -6.4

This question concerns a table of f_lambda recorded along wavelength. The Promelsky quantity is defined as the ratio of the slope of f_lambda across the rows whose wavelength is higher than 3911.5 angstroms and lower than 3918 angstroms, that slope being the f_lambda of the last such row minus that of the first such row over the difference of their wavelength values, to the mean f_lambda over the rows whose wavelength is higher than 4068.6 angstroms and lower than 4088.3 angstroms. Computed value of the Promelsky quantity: -0.024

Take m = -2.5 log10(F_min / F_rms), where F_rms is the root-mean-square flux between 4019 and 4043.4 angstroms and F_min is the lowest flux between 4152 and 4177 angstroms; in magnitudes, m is 0.2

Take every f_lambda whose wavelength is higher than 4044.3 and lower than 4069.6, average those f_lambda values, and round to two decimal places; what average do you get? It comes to 6.43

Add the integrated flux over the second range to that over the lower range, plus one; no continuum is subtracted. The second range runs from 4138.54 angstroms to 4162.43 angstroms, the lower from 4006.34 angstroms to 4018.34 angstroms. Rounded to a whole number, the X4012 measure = 243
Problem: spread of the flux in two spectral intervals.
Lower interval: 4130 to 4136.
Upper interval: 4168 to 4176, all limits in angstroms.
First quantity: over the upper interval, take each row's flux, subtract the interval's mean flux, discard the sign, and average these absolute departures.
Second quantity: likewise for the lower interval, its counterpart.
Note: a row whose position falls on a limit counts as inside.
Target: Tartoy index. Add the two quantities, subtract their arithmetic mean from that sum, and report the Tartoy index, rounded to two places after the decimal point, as 0.37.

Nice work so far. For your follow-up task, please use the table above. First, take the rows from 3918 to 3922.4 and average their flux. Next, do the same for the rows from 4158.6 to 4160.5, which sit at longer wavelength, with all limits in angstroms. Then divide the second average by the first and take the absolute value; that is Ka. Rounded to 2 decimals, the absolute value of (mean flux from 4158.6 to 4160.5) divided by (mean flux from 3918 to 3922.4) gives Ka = 1.46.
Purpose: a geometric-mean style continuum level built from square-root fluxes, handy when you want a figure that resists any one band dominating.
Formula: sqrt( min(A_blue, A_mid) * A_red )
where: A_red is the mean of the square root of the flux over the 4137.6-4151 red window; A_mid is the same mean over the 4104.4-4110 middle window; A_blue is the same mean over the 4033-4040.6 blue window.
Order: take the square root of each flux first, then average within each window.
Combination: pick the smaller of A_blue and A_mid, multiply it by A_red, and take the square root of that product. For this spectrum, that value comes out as 2.6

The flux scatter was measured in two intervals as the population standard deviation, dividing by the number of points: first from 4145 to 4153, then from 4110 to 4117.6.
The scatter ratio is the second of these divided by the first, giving 1.67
